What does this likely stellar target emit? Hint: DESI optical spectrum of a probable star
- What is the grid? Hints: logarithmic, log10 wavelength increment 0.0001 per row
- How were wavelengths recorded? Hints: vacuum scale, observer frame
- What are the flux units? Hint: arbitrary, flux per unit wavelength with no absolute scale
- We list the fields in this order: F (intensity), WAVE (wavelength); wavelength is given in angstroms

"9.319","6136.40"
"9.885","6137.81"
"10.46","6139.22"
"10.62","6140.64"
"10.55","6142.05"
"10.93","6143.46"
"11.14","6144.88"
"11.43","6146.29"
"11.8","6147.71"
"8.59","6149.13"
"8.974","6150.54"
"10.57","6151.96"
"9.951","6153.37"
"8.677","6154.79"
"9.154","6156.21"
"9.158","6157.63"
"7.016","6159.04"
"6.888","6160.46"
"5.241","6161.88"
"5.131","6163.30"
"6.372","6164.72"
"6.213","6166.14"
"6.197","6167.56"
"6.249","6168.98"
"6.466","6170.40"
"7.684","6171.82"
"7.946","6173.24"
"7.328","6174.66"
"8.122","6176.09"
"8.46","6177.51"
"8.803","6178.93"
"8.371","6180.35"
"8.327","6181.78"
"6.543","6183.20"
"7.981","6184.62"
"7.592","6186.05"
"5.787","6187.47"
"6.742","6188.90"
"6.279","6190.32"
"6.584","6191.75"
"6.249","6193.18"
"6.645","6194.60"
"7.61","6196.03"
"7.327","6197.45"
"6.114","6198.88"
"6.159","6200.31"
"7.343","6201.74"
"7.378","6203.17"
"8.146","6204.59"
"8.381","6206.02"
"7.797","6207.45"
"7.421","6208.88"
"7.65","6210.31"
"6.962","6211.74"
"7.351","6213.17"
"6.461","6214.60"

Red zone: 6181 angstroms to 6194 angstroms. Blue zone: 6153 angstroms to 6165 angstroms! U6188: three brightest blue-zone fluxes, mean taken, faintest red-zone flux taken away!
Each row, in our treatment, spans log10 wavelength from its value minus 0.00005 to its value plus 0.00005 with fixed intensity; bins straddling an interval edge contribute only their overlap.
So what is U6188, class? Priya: 3.6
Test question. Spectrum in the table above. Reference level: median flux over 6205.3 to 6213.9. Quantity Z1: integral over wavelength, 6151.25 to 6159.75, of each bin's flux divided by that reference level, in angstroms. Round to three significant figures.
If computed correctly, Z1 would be 10.3 angstroms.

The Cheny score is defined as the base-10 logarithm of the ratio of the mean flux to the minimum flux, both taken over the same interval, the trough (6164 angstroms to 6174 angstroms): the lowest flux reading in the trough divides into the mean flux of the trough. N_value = 0.036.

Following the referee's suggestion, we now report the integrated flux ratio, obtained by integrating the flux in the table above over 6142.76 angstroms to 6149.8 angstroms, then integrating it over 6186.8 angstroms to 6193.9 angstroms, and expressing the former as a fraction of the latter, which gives 1.69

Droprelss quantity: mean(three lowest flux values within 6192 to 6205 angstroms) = 6.2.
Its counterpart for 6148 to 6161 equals 7.5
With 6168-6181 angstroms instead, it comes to 6.7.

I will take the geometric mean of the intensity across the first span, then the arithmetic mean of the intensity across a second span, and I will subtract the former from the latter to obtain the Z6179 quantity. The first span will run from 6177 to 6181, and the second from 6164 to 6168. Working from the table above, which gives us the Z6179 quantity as -2.3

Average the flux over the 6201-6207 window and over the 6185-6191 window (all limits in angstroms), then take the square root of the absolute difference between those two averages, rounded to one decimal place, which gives 1.1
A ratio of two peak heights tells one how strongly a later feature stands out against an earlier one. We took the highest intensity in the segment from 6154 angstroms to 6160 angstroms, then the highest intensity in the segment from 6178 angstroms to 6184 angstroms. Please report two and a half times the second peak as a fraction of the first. 2.40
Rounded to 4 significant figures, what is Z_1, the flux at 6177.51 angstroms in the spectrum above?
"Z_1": 8.460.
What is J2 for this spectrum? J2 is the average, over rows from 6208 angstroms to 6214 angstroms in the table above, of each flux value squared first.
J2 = 54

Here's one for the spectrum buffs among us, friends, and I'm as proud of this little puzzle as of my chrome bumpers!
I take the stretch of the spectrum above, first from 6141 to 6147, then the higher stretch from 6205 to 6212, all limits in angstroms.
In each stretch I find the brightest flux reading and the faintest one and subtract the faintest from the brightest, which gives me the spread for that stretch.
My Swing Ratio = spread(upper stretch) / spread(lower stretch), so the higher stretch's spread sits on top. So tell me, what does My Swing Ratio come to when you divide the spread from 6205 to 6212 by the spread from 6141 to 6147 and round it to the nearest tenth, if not 1.6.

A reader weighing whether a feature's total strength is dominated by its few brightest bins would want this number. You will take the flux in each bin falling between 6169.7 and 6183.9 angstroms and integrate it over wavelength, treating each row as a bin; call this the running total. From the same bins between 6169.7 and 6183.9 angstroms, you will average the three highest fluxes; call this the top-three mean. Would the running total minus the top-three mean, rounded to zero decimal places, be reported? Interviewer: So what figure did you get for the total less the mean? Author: 102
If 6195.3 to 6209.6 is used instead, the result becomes 97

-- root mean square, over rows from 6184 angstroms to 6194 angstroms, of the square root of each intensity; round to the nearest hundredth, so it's 2.60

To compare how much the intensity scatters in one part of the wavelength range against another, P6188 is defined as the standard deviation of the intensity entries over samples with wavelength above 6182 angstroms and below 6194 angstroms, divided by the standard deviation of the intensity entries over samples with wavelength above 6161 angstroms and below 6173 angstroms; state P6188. 0.9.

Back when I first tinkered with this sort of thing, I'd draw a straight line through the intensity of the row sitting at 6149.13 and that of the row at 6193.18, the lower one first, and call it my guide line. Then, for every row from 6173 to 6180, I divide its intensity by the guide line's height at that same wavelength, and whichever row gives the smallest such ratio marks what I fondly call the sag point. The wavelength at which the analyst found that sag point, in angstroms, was 6174.66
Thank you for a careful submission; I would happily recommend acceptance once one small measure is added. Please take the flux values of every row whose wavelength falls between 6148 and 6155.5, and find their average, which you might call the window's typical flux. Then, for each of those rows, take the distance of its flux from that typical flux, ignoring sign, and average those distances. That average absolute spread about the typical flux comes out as 0.73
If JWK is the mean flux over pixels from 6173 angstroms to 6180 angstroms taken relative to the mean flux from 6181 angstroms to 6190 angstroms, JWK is 1.1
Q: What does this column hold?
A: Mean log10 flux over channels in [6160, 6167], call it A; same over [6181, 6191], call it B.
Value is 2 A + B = 2.4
